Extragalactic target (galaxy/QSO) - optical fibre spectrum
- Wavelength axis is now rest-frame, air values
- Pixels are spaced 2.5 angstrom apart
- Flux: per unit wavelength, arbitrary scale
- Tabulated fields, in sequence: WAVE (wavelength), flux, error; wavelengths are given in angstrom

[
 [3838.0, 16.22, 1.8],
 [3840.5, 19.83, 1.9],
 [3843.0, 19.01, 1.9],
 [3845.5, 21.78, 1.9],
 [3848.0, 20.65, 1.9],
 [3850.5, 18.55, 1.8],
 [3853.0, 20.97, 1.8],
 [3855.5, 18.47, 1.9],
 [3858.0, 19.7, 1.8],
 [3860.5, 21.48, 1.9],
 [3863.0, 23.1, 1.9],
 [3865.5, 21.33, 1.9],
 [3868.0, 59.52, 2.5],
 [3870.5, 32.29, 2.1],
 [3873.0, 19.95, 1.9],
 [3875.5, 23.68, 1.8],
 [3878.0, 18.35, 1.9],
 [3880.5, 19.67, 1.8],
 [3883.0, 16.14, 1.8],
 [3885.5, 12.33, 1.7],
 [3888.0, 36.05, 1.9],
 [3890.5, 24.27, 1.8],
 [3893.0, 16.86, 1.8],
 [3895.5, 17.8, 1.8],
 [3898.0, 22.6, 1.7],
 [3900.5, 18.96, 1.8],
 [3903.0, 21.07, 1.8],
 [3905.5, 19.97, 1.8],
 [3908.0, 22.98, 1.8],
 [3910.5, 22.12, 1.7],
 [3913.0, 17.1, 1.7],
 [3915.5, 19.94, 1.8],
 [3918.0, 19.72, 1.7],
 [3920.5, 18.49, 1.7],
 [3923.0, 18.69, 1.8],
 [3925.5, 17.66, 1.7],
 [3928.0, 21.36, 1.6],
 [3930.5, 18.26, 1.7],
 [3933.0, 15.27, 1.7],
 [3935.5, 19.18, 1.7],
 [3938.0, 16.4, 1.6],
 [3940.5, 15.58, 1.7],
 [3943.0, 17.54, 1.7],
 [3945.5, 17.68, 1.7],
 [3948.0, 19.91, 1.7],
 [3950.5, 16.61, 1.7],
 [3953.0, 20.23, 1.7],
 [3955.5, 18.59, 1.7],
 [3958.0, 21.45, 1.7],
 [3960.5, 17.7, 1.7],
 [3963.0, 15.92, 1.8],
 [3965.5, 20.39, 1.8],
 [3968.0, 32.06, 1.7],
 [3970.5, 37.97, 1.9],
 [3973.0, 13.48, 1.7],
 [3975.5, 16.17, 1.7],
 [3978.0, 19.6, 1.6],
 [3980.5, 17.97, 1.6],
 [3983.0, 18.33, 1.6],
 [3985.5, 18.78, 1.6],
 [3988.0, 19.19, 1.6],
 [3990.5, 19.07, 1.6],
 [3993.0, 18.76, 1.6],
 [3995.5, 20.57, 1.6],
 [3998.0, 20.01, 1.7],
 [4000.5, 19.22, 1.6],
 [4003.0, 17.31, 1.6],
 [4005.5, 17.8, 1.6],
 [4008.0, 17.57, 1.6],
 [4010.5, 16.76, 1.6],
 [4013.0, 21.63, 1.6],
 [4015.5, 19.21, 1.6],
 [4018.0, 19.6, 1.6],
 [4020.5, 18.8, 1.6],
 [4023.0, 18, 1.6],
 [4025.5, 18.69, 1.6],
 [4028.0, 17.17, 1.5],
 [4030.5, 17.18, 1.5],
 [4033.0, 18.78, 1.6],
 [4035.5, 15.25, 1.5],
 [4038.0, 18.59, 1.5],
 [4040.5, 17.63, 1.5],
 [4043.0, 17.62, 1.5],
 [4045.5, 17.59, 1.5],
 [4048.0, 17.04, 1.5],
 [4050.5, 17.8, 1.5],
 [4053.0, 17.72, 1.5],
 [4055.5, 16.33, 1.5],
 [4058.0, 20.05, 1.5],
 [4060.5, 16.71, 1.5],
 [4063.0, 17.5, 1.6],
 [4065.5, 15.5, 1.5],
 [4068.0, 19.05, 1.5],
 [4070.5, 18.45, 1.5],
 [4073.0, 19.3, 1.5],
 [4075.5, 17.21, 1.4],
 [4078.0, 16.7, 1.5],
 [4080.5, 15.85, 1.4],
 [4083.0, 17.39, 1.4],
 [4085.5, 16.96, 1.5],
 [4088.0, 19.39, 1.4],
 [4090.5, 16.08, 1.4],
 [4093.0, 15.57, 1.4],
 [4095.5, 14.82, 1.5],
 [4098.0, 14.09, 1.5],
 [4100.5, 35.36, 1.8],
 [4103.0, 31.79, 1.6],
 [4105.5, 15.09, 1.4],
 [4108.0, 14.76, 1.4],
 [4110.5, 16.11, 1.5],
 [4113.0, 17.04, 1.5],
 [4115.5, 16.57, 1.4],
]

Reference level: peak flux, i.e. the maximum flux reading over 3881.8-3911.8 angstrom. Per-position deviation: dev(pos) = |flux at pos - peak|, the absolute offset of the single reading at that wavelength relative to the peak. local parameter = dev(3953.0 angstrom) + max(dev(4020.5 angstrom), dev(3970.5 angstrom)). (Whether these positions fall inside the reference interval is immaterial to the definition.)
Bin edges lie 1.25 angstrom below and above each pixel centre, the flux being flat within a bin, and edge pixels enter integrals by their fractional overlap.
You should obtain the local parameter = 33.1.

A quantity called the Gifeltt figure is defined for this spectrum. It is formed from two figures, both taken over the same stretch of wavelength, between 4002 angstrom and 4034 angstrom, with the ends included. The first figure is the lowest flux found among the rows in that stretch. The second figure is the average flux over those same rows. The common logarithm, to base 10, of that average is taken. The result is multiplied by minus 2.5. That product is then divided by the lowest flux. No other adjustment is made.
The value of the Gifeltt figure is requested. -0.188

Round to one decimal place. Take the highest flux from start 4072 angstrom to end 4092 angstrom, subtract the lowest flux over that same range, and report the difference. 3.5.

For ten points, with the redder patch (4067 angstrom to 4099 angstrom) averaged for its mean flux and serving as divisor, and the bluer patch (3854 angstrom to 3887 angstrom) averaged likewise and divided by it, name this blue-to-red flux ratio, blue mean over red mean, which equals 1.39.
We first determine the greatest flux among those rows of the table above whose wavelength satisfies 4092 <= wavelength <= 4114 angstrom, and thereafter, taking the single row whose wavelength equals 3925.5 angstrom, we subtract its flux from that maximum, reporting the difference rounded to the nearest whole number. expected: 18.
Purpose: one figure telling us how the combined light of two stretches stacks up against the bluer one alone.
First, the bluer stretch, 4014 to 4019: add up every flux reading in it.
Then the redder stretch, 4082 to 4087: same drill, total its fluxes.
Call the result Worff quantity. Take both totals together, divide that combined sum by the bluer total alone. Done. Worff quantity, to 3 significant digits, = 1.89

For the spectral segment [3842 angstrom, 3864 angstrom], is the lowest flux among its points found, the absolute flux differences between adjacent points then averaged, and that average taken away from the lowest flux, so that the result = 16.5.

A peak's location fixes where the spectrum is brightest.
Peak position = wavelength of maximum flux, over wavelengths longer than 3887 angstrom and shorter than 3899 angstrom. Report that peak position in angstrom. 3888.0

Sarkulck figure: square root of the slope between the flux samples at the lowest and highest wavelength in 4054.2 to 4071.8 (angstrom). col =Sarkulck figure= 0.38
